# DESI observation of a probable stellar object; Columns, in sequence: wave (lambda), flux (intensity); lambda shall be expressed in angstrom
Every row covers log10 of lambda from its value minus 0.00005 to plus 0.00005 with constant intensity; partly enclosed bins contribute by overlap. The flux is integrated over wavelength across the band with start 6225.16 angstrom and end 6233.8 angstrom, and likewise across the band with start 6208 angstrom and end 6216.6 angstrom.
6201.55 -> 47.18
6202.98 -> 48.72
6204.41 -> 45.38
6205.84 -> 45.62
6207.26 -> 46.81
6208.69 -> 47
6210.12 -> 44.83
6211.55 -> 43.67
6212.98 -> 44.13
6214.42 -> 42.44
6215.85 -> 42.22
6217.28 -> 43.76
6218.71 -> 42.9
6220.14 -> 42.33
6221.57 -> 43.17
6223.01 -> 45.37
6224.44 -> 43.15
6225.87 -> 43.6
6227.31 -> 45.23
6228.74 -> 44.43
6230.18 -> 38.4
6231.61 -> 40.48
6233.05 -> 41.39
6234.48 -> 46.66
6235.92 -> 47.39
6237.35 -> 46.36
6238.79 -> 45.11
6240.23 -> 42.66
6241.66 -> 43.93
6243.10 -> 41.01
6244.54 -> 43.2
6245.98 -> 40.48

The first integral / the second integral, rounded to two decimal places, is 0.96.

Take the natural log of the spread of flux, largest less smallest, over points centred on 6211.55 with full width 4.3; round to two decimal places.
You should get 0.15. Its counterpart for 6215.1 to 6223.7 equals 1.15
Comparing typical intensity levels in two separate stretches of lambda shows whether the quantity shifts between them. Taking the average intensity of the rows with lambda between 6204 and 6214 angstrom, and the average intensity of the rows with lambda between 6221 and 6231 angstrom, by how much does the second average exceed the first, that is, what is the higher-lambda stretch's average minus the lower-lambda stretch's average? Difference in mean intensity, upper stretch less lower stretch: -2.0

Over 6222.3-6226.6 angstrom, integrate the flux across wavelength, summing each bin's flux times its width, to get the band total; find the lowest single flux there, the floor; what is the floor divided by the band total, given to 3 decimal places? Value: 0.228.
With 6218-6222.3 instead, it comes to 0.230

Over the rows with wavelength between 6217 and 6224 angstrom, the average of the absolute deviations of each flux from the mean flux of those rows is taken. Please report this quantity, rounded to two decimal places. 0.85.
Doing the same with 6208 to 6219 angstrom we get 1.09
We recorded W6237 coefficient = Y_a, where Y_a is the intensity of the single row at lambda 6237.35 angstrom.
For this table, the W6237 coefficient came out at 46.36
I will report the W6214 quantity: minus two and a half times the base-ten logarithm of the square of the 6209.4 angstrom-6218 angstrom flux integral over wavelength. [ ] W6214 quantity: -12.9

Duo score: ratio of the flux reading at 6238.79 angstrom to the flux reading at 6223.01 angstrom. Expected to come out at 0.99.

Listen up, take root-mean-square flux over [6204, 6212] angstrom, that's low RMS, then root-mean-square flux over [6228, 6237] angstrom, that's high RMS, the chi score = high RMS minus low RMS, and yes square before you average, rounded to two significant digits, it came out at -2.3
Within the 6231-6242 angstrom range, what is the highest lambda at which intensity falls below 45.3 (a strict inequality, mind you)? 6241.66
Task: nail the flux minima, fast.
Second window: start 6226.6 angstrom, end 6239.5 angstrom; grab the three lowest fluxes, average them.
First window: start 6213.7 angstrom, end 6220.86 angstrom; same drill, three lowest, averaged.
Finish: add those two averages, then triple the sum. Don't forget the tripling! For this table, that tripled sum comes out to 247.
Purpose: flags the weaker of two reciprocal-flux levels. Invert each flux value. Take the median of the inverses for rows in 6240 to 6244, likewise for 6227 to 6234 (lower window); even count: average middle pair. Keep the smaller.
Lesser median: 0.0234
